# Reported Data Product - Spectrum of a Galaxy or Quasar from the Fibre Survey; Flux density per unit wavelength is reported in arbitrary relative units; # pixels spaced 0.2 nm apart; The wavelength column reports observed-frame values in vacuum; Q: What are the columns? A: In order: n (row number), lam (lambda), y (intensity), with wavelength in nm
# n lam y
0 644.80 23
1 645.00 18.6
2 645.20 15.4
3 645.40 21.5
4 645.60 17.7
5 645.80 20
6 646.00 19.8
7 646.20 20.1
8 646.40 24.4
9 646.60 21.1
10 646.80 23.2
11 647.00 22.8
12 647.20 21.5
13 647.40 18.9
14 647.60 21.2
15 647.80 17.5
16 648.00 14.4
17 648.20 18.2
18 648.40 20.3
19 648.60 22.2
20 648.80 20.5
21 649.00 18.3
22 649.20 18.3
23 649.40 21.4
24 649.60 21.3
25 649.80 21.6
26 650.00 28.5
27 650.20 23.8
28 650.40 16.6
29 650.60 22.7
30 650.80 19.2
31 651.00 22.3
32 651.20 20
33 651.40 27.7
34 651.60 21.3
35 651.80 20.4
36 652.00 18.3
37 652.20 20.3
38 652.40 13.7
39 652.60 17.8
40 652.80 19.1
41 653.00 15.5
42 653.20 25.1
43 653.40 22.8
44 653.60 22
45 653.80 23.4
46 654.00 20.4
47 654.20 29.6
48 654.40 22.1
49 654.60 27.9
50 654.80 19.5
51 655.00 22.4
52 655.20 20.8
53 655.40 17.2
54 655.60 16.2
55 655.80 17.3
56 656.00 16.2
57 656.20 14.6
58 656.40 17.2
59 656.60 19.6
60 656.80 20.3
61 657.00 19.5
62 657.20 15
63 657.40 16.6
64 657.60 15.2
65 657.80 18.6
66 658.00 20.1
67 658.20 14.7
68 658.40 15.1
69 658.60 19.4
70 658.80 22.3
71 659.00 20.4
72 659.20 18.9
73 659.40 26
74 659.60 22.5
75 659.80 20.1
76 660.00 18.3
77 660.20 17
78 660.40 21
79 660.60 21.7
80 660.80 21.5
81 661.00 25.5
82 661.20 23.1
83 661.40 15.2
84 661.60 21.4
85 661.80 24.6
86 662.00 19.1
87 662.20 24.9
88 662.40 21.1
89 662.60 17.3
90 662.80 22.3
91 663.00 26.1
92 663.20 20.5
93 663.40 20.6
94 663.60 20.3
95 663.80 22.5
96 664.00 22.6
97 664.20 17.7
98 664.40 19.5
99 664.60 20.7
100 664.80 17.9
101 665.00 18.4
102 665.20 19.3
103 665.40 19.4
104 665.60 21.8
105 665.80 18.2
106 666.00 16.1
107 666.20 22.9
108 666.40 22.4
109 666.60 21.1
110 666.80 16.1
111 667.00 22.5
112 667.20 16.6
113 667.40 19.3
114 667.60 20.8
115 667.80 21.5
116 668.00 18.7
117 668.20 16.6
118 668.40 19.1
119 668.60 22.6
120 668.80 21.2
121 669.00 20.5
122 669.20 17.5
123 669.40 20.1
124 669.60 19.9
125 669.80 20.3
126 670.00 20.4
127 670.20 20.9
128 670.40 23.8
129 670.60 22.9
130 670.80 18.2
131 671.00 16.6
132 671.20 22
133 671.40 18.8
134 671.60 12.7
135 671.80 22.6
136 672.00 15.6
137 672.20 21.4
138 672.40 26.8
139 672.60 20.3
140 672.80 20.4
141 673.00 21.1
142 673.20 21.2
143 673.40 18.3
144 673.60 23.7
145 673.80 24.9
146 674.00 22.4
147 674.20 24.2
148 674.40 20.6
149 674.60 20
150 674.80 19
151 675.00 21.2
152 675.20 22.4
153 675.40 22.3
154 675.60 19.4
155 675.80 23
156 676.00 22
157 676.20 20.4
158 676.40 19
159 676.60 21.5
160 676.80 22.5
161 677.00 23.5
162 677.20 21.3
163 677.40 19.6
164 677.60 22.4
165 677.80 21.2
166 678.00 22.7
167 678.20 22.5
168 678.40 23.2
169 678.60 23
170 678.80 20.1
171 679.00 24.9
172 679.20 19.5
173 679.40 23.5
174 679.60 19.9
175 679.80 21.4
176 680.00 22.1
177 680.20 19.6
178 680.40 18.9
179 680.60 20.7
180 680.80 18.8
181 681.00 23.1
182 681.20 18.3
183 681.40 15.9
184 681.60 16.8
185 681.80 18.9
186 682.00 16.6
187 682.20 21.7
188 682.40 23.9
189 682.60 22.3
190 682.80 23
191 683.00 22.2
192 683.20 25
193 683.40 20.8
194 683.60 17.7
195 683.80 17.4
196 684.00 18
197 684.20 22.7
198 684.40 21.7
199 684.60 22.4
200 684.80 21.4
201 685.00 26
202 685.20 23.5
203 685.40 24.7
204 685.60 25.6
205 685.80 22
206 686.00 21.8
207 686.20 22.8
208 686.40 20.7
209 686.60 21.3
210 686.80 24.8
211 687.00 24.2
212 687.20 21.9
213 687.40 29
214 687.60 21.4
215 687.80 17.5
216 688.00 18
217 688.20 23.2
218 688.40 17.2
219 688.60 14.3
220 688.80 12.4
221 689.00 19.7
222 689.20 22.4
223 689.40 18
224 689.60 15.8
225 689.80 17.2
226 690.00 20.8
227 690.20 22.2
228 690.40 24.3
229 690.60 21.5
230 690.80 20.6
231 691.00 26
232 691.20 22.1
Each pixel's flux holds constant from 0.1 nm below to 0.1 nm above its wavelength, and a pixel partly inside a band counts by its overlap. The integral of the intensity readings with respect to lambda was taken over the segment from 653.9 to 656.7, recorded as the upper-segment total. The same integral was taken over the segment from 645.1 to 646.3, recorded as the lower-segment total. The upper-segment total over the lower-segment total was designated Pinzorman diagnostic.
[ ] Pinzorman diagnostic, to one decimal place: 2.5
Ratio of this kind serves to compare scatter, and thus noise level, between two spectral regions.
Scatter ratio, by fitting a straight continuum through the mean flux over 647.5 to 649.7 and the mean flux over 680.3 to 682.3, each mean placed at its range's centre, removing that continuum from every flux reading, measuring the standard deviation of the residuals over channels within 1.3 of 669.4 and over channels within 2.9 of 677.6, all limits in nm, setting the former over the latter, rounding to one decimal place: 1.2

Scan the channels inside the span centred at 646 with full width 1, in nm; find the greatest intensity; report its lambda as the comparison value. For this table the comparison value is 646.40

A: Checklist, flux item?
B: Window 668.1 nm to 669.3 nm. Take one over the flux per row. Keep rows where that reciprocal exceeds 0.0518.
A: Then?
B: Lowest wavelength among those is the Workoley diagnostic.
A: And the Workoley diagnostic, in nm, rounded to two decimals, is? 668.20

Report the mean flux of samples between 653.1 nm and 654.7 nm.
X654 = 24.2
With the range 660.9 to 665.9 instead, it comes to 20.8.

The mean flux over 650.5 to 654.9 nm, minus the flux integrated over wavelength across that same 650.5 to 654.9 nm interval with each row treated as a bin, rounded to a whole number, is -73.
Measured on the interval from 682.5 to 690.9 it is -157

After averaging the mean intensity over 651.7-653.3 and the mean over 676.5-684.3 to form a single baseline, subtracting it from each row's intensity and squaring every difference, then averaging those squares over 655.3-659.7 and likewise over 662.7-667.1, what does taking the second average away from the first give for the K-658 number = 4.7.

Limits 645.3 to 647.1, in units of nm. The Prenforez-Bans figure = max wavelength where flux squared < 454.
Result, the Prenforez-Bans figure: 646.60 nm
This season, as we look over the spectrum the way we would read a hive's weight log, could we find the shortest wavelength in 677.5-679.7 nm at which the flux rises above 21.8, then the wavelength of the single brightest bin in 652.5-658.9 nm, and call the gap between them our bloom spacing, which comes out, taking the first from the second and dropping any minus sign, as 23.40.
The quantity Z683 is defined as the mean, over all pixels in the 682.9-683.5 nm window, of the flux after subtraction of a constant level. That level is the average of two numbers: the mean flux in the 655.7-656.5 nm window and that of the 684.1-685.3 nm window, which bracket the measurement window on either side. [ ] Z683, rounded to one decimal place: 3.0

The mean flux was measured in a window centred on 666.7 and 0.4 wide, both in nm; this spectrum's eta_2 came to 19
